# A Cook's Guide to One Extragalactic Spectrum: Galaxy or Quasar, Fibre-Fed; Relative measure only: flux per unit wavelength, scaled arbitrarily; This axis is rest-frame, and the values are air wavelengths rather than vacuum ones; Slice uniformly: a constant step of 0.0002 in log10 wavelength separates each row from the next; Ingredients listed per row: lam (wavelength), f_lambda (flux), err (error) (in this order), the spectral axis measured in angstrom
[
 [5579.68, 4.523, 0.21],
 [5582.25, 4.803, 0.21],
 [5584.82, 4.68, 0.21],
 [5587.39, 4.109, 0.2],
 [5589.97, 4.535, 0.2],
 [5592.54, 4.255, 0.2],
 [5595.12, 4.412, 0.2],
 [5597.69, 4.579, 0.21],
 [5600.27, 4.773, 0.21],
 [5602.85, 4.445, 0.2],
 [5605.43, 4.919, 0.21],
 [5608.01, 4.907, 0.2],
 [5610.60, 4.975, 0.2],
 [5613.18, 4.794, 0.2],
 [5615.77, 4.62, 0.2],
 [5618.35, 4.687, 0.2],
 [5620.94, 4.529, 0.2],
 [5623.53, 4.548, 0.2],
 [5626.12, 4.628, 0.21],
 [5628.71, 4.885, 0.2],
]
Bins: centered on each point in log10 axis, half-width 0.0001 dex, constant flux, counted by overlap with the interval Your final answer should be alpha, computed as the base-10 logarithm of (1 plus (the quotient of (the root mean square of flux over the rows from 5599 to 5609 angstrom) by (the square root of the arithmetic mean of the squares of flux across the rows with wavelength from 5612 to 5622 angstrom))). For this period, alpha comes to 0.31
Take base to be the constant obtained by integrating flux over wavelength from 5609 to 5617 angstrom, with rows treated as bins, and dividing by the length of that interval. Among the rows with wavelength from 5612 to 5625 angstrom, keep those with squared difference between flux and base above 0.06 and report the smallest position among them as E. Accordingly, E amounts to 5620.94 angstrom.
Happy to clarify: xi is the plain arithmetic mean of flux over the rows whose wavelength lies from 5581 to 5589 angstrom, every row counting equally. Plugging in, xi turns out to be 4.53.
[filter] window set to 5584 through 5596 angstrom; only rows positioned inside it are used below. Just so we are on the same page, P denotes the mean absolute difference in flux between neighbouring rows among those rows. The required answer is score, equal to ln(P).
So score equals -1.03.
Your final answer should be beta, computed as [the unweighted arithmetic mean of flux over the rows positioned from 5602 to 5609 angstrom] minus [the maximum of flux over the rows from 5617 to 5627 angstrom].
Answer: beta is 0.07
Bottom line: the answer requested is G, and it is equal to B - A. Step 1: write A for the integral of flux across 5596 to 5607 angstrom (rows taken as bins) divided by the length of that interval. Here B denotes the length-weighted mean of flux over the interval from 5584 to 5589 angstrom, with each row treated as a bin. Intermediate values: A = 4.68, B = 4.37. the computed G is -0.30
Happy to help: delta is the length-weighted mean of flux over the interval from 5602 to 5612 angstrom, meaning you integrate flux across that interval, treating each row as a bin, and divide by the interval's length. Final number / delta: 4.83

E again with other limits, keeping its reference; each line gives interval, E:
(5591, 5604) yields 5592.54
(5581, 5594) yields 5587.39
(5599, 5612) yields 5602.85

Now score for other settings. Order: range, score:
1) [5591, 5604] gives -1.55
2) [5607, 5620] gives -2.10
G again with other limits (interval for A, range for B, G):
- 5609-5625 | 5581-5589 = -0.17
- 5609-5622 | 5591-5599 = -0.30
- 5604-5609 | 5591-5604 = -0.41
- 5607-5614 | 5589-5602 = -0.39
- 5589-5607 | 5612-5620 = 0.12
